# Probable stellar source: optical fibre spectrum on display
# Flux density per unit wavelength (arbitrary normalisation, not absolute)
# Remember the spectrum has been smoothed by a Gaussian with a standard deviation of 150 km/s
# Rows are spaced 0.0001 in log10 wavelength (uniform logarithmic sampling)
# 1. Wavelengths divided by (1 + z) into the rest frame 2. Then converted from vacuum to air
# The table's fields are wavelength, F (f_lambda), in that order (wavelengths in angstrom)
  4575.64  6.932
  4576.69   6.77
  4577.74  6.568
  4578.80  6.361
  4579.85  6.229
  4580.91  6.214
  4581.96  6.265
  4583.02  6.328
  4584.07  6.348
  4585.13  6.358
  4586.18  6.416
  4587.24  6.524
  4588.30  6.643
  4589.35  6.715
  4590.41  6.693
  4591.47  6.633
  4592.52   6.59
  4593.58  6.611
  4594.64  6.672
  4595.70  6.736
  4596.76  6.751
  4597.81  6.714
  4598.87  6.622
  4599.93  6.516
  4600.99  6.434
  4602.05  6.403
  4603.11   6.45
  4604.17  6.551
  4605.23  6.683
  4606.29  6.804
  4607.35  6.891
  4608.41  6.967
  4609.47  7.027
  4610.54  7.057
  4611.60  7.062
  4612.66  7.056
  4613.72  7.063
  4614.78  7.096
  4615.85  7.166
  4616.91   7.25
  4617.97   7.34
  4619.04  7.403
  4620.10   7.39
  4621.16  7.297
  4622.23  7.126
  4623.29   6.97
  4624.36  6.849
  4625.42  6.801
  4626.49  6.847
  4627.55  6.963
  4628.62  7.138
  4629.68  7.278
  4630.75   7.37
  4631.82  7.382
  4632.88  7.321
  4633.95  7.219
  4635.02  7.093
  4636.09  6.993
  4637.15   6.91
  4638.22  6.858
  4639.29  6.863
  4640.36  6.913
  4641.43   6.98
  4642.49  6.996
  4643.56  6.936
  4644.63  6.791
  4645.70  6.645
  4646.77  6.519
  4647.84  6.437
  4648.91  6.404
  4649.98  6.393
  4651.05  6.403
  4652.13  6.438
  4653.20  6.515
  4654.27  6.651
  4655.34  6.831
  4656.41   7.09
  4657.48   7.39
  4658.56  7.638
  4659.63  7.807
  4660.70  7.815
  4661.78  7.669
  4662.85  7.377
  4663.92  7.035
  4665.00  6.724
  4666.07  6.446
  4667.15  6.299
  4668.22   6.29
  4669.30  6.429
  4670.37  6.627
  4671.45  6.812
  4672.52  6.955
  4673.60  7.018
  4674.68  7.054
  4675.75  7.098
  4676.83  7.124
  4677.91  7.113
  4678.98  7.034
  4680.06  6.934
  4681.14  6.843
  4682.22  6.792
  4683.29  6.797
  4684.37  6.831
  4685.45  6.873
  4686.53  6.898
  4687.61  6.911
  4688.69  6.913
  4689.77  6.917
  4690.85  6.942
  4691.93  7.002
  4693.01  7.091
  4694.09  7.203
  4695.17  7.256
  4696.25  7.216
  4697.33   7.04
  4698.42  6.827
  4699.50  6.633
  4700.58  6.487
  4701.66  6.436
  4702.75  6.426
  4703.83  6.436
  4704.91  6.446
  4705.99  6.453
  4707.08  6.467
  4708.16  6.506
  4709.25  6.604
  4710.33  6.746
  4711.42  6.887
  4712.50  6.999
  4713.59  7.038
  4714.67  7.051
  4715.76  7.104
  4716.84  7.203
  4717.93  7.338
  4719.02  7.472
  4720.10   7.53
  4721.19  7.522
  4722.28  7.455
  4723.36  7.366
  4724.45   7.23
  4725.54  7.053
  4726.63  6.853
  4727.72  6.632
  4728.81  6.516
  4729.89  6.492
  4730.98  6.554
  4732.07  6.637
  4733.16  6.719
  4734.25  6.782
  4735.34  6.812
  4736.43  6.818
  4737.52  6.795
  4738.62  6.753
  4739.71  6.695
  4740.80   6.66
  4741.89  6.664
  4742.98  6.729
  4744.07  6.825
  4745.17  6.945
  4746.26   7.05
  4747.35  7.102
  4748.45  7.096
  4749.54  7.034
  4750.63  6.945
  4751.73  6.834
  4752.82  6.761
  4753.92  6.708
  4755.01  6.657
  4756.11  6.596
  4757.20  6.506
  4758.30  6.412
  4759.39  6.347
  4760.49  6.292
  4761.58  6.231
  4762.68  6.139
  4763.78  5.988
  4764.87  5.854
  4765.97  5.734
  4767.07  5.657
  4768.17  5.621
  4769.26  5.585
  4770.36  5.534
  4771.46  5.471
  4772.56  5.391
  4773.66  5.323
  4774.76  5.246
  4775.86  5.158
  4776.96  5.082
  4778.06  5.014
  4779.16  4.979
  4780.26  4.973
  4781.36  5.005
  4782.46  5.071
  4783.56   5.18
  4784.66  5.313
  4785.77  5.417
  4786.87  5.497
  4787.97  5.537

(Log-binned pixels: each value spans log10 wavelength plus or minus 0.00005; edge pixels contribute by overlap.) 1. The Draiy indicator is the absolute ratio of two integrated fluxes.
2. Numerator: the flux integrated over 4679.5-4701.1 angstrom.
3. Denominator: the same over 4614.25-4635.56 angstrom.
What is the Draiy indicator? 0.98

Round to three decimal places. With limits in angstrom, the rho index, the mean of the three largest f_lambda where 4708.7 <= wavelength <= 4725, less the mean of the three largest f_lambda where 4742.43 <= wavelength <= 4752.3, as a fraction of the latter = 0.060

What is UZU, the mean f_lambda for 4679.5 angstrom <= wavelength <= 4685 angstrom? 6.8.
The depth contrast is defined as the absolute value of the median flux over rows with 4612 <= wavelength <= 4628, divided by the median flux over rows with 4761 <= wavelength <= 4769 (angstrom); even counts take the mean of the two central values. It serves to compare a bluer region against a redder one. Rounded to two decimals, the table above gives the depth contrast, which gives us 1.21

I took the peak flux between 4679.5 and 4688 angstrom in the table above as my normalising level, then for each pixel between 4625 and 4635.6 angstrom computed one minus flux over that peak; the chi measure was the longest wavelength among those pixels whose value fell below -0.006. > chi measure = 4635.02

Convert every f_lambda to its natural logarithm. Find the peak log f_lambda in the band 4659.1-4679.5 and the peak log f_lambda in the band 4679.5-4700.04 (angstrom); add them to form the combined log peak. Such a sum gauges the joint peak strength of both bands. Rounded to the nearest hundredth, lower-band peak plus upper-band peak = 4.04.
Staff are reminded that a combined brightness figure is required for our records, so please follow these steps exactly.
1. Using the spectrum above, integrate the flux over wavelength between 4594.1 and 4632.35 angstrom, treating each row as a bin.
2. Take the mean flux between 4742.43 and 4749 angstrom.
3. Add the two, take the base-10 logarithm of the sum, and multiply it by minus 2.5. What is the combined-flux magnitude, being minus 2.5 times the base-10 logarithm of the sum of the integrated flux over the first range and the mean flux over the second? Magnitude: -6.1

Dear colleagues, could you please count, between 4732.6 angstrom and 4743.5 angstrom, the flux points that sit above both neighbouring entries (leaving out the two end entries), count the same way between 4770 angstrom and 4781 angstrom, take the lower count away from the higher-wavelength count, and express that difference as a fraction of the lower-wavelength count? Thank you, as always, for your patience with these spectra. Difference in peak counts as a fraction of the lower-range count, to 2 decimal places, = -1.00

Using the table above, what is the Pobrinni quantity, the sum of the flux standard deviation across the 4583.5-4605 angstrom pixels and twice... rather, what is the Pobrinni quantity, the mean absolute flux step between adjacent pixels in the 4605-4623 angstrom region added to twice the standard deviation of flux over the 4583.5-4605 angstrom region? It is 0.32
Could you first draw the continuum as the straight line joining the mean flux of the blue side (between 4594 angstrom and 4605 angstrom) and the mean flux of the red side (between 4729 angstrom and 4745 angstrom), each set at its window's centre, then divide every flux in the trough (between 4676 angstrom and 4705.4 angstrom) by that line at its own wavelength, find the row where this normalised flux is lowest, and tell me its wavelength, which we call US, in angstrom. 4702.75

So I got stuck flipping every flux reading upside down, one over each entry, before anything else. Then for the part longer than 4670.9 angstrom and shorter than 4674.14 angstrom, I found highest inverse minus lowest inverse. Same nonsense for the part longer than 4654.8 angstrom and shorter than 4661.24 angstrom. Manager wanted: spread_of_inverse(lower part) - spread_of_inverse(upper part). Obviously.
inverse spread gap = 0.014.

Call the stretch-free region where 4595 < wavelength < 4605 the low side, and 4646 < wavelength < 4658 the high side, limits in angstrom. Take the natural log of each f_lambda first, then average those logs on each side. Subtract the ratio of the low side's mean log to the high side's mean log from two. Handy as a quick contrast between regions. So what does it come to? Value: 1.00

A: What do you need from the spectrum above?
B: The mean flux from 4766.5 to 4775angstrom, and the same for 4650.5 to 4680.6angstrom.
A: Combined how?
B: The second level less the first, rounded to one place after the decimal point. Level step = 1.5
